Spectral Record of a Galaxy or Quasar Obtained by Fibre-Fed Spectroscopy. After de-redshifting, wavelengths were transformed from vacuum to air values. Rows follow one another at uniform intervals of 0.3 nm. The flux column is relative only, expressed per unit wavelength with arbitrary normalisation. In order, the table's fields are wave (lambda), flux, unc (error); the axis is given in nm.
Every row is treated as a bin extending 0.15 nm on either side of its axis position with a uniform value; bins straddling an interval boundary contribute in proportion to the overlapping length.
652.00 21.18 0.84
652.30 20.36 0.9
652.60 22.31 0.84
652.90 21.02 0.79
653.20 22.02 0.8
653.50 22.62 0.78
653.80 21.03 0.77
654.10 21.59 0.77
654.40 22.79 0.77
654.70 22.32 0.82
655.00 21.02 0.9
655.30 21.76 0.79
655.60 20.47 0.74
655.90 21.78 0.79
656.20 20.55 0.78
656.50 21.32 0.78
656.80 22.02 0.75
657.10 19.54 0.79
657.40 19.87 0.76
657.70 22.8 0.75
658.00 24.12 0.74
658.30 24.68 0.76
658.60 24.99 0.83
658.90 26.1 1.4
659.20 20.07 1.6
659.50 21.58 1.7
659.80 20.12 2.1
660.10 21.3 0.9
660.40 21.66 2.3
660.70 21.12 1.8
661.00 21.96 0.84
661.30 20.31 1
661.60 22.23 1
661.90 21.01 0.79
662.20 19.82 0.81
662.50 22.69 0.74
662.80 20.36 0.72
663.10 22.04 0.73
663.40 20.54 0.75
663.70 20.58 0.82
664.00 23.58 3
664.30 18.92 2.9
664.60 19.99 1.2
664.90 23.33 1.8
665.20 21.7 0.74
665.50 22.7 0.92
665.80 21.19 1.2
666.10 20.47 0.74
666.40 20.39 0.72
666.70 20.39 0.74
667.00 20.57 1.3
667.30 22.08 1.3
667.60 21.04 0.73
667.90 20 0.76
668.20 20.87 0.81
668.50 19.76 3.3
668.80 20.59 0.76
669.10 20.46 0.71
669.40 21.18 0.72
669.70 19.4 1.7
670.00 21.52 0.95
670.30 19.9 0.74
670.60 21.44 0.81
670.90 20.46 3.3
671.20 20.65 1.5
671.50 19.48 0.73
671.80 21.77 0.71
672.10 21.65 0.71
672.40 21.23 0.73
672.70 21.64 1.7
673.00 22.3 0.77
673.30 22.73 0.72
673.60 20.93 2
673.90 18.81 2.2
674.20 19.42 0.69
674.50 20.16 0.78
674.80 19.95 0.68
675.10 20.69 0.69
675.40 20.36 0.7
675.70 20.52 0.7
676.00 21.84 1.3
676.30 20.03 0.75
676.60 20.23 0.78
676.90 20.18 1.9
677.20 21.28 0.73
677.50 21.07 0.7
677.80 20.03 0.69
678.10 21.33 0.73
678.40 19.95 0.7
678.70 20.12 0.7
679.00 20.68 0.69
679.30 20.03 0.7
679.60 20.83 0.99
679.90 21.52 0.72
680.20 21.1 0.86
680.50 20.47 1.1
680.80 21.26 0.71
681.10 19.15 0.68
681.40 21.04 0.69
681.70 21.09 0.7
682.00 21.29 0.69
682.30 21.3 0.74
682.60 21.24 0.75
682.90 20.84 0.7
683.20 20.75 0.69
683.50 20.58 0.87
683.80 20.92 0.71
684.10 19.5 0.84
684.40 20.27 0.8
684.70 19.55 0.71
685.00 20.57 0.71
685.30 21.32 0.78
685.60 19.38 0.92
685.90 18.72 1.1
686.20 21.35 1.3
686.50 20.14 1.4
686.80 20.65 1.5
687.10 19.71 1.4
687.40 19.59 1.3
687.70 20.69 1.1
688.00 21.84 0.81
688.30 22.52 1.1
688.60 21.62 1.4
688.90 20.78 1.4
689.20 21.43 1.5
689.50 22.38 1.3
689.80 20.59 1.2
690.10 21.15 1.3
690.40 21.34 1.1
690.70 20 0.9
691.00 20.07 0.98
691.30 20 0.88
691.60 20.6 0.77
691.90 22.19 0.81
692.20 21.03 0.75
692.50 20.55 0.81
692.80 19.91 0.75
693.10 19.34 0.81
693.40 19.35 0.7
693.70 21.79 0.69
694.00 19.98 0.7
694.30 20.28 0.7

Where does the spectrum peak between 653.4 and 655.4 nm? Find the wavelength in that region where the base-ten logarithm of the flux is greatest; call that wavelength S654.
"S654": 654.40 nm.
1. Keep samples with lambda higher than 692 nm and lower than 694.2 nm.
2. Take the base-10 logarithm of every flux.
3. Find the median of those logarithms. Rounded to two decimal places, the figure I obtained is 1.30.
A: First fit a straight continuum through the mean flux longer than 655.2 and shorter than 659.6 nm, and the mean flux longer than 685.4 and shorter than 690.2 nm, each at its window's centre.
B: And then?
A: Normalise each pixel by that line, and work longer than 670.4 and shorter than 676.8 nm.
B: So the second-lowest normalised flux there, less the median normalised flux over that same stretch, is -0.057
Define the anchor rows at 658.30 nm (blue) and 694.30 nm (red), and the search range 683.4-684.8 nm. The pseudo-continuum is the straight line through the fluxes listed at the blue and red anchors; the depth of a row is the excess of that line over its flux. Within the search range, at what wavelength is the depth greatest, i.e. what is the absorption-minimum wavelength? 684.10 nm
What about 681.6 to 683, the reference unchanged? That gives 682.90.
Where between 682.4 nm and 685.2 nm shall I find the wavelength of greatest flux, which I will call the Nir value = 682.60 nm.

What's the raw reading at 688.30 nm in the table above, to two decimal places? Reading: 22.52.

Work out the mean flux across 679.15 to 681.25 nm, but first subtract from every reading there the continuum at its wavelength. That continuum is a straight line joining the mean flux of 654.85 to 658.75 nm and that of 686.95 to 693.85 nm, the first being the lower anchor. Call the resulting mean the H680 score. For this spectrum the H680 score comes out -0.52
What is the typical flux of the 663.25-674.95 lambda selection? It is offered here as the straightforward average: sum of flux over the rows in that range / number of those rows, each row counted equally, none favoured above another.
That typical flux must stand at 20.9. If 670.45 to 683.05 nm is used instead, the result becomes 20.8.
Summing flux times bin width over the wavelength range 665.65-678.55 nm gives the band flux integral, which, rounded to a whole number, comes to 267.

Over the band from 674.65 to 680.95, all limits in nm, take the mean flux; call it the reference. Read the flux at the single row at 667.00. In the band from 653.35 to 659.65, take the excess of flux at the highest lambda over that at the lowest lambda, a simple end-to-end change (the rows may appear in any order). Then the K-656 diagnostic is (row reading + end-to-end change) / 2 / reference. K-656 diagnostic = 0.47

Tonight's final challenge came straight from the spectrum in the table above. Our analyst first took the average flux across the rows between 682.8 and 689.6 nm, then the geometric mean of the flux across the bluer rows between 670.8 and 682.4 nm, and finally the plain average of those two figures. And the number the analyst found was 20.7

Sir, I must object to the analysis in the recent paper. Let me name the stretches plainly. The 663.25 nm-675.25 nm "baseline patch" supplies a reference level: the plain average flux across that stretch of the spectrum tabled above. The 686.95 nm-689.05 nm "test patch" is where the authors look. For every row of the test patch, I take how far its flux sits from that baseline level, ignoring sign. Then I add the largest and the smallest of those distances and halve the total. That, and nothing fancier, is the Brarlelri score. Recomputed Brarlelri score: 0.87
